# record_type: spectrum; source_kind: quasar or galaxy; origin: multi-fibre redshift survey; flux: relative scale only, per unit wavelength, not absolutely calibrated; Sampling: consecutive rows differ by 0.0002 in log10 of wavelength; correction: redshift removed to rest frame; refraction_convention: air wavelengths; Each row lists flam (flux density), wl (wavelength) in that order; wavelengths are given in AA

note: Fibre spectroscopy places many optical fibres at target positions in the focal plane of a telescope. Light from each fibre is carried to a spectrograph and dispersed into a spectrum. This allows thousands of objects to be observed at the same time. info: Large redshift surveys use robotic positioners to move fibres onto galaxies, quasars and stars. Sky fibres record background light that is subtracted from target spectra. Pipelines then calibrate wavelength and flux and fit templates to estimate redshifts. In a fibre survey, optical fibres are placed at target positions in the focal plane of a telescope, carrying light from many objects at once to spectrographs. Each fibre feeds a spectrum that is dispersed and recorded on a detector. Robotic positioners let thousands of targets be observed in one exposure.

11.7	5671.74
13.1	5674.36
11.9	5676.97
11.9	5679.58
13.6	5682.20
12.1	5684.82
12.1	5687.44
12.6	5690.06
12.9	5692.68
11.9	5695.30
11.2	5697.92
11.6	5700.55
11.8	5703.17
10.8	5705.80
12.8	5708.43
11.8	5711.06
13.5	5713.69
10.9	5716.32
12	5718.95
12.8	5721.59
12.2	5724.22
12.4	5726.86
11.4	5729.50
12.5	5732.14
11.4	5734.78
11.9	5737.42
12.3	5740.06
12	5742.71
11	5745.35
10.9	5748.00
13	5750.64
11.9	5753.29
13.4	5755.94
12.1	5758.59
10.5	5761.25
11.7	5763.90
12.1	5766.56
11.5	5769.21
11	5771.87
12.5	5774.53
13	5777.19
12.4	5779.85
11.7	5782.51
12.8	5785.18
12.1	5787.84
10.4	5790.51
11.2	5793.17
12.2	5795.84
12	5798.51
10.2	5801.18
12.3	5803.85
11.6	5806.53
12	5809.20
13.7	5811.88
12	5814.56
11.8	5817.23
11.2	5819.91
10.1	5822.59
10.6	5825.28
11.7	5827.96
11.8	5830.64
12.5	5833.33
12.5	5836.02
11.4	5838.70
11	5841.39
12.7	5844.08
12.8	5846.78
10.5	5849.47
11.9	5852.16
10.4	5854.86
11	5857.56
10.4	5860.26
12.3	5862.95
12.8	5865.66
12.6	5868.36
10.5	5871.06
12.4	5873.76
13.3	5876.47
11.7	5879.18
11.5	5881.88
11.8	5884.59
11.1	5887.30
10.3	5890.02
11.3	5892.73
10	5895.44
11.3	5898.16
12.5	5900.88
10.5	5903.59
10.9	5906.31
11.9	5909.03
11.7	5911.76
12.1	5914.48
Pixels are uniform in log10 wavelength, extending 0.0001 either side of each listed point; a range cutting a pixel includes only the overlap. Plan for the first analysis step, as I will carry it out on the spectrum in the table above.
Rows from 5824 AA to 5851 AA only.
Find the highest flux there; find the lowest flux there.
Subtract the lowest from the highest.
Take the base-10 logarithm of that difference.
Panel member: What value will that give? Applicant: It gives 0.36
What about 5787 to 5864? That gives 0.56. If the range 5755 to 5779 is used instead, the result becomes 0.46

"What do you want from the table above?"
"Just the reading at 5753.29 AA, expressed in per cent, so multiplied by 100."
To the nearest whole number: 1190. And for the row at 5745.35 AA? 1100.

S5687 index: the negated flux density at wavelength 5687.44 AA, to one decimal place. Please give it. -12.1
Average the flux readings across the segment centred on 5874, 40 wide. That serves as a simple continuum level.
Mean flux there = 11.6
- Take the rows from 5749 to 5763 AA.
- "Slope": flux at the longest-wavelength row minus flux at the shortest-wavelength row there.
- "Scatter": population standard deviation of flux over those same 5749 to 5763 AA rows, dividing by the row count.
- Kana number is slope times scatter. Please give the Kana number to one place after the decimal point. -2.5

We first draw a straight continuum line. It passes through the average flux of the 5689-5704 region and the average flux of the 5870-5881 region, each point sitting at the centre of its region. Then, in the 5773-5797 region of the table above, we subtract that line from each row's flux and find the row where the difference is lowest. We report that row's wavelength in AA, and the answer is 5790.51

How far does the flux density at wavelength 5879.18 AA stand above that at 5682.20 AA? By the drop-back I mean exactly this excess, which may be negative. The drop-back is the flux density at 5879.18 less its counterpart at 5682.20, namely -1.90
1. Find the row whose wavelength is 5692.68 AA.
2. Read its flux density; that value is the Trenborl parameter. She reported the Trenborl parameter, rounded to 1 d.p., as 12.9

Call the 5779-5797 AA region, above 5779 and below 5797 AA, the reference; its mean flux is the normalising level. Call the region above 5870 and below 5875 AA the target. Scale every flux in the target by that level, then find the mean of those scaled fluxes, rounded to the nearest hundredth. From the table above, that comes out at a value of 0.97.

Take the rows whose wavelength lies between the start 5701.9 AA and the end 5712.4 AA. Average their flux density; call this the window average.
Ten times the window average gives 118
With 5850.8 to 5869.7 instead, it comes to 116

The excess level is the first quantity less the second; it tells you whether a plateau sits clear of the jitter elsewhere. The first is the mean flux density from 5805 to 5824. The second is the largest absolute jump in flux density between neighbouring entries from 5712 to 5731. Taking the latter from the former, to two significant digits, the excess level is 9.2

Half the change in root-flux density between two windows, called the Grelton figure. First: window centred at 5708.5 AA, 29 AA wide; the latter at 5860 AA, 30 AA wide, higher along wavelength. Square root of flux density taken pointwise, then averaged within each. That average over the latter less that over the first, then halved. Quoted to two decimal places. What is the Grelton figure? -0.02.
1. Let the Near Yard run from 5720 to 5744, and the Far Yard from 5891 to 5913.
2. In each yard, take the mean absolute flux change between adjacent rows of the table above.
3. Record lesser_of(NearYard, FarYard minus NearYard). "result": 0.4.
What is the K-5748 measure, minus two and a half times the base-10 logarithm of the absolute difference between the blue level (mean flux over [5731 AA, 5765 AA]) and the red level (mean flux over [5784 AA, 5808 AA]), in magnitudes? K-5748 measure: 1.5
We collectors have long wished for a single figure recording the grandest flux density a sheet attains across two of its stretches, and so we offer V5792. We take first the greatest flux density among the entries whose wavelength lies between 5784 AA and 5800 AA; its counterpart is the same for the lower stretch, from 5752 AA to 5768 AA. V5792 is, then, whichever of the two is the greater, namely 13.4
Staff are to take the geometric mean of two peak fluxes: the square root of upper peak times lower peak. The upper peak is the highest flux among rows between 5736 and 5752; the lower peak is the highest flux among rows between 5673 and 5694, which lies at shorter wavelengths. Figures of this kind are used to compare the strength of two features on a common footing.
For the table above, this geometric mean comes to 13.3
